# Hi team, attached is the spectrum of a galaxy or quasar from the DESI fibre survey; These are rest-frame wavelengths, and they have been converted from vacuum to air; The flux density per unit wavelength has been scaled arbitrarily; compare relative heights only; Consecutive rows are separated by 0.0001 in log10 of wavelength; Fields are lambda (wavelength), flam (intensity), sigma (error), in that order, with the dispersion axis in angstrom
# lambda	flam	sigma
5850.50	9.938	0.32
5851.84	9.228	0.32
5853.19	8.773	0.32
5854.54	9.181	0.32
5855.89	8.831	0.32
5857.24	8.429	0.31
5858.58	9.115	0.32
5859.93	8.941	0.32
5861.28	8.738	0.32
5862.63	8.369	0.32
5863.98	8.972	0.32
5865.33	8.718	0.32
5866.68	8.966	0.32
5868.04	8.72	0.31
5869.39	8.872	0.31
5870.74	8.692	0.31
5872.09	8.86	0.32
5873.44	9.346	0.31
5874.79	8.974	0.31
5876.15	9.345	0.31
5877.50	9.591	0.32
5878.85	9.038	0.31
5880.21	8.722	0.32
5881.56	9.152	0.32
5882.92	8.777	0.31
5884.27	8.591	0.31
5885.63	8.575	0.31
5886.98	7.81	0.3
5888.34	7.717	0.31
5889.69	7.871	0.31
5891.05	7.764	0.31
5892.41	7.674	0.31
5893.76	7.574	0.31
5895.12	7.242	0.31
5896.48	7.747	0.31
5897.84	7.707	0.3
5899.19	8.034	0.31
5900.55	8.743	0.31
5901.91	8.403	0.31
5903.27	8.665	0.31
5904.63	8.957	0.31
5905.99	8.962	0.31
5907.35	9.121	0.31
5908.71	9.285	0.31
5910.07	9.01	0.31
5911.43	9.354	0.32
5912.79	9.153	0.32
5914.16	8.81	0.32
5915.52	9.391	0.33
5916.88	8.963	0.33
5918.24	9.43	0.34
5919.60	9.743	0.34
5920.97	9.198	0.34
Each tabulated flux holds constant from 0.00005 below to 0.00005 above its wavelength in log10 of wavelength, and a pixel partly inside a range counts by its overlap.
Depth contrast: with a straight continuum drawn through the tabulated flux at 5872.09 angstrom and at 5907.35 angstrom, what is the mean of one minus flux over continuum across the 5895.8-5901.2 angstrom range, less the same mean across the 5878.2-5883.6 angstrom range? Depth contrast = 0.110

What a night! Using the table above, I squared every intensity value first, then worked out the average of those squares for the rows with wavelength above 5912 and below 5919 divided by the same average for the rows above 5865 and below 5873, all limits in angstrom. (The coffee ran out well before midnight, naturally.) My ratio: 1.08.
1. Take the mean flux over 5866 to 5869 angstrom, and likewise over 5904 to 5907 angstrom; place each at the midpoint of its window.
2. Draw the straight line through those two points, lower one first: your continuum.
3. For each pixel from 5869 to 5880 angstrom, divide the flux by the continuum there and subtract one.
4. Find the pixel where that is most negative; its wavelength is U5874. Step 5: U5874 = 5870.74 angstrom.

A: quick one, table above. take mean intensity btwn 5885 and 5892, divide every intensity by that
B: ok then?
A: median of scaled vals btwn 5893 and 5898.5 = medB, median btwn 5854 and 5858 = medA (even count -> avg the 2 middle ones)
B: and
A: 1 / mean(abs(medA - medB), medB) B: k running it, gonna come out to 1.80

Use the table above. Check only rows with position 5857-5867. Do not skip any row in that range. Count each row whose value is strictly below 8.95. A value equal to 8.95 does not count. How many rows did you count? 5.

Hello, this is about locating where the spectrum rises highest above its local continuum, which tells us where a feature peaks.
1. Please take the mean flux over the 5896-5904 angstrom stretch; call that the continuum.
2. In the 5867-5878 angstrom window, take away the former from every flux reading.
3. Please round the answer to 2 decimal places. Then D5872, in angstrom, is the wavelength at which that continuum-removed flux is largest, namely 5877.50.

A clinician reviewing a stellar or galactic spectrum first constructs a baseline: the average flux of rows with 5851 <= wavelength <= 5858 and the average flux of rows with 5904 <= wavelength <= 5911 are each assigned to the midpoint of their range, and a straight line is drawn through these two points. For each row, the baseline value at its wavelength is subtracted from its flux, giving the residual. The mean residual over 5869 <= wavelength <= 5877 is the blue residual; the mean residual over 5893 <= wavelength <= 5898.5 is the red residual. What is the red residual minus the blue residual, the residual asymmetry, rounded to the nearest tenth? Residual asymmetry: -1.5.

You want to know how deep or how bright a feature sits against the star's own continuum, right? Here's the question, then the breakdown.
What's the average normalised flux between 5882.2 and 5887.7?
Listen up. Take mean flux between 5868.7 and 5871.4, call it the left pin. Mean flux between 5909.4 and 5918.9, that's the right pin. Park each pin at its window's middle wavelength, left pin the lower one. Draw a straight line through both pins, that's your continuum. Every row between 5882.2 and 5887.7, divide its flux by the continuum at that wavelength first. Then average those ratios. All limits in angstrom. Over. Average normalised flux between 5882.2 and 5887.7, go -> 0.95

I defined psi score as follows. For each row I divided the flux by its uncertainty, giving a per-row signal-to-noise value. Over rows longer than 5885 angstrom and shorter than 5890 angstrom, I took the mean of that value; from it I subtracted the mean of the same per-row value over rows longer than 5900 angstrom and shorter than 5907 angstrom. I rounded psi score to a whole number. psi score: -2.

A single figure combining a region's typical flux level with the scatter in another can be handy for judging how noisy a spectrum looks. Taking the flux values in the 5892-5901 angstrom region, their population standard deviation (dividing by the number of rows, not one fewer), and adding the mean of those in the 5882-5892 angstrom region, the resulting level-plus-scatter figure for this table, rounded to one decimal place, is 8.6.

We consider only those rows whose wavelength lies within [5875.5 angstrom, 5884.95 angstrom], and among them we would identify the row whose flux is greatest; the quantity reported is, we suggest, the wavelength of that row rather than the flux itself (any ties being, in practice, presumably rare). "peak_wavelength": 5877.50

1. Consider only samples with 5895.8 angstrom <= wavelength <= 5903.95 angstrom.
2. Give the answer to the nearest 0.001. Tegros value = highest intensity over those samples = 8.743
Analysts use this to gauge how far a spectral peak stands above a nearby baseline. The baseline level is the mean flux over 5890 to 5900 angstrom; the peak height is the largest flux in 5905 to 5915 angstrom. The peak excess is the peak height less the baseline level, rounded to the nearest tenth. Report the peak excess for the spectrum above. 1.7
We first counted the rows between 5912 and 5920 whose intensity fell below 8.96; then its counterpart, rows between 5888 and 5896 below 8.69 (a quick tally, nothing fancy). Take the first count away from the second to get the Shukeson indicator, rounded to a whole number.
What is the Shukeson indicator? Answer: 5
